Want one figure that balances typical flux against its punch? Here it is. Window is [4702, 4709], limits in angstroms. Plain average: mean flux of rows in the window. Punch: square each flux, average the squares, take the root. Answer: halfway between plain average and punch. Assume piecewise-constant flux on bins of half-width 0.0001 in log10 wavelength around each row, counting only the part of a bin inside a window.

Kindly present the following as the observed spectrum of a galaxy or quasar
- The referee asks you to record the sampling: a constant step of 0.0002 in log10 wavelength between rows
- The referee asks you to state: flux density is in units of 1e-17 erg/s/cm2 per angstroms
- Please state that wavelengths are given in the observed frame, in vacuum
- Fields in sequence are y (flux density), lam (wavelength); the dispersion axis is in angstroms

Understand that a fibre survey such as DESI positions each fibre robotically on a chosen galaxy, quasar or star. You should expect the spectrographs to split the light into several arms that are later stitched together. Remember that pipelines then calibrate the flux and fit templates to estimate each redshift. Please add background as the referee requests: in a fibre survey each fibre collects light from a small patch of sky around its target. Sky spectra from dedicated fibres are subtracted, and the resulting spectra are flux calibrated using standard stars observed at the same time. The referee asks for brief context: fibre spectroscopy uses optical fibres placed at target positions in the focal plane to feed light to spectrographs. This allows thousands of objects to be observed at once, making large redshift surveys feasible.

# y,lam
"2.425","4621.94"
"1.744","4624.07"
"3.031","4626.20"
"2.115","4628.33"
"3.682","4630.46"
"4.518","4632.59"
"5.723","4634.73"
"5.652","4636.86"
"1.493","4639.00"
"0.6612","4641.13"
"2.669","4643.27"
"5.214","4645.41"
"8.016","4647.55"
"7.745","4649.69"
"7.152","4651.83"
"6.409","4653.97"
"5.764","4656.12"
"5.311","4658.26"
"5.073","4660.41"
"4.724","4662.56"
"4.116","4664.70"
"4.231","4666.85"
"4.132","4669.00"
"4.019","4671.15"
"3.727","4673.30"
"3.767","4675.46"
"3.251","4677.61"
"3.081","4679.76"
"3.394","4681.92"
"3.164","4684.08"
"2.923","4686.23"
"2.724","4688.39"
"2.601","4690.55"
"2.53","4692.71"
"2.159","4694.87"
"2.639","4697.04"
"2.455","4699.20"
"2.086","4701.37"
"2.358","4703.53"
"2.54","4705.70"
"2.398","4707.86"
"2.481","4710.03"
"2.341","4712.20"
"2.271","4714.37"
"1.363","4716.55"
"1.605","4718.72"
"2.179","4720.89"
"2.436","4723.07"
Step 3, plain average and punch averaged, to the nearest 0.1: 2.4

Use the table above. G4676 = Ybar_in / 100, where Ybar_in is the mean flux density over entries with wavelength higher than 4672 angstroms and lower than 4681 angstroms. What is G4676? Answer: 0.035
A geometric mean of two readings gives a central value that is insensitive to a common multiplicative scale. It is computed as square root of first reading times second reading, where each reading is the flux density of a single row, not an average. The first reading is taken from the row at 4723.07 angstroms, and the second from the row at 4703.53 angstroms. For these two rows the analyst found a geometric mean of 2.4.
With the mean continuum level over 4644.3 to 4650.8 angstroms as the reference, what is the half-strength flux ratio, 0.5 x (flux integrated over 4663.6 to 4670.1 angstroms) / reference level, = 1.9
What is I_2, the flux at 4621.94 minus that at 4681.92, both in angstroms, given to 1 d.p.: -1.0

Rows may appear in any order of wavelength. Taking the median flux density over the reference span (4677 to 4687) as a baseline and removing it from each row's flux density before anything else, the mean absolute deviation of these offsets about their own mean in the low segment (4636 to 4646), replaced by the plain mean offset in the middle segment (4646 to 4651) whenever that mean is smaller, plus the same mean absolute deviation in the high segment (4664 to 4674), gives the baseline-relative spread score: 2.0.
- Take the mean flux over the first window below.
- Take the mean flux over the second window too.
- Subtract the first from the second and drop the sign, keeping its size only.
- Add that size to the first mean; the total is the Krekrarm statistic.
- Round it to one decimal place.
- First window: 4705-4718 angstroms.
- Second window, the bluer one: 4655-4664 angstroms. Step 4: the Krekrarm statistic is 5.2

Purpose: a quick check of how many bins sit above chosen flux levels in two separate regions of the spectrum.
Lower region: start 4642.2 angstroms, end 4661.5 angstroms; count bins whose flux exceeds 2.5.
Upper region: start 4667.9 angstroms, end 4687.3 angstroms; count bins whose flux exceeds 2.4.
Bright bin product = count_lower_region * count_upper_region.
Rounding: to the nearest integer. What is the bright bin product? 81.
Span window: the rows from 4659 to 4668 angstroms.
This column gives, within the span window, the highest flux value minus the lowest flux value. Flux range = 1.0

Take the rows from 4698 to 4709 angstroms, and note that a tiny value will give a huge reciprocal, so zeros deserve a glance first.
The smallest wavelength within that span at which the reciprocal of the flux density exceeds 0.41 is 4701.37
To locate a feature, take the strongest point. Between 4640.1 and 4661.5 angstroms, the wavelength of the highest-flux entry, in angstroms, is 4647.55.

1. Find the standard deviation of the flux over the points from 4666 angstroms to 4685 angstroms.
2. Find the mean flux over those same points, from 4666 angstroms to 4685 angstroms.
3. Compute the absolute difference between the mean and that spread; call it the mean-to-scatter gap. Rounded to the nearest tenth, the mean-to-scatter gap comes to 3.2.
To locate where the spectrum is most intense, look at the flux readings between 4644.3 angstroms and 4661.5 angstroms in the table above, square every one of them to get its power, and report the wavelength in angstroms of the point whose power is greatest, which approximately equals 4647.55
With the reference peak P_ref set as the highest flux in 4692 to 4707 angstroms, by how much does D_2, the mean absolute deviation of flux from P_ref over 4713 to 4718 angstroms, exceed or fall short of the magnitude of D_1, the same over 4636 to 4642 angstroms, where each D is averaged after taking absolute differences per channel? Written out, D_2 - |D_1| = -1.2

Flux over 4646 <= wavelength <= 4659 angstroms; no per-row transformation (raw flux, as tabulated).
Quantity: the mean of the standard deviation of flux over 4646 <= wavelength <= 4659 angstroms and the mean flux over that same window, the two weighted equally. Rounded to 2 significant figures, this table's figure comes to 3.9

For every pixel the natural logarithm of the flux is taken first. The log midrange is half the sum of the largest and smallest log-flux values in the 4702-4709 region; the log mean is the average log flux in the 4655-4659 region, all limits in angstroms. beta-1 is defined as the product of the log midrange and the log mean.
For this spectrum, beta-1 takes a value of 1.5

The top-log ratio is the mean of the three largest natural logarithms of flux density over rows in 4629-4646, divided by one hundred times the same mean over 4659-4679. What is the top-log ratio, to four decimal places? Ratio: 0.0111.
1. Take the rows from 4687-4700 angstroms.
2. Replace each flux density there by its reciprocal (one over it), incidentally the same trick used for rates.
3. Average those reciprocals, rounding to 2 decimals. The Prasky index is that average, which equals 0.40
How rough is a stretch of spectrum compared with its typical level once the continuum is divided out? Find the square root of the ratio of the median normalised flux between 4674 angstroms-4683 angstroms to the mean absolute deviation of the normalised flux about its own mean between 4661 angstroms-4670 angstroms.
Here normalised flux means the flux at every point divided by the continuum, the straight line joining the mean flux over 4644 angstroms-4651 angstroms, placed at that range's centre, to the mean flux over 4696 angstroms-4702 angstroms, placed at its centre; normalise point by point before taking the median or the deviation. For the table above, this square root 5.77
